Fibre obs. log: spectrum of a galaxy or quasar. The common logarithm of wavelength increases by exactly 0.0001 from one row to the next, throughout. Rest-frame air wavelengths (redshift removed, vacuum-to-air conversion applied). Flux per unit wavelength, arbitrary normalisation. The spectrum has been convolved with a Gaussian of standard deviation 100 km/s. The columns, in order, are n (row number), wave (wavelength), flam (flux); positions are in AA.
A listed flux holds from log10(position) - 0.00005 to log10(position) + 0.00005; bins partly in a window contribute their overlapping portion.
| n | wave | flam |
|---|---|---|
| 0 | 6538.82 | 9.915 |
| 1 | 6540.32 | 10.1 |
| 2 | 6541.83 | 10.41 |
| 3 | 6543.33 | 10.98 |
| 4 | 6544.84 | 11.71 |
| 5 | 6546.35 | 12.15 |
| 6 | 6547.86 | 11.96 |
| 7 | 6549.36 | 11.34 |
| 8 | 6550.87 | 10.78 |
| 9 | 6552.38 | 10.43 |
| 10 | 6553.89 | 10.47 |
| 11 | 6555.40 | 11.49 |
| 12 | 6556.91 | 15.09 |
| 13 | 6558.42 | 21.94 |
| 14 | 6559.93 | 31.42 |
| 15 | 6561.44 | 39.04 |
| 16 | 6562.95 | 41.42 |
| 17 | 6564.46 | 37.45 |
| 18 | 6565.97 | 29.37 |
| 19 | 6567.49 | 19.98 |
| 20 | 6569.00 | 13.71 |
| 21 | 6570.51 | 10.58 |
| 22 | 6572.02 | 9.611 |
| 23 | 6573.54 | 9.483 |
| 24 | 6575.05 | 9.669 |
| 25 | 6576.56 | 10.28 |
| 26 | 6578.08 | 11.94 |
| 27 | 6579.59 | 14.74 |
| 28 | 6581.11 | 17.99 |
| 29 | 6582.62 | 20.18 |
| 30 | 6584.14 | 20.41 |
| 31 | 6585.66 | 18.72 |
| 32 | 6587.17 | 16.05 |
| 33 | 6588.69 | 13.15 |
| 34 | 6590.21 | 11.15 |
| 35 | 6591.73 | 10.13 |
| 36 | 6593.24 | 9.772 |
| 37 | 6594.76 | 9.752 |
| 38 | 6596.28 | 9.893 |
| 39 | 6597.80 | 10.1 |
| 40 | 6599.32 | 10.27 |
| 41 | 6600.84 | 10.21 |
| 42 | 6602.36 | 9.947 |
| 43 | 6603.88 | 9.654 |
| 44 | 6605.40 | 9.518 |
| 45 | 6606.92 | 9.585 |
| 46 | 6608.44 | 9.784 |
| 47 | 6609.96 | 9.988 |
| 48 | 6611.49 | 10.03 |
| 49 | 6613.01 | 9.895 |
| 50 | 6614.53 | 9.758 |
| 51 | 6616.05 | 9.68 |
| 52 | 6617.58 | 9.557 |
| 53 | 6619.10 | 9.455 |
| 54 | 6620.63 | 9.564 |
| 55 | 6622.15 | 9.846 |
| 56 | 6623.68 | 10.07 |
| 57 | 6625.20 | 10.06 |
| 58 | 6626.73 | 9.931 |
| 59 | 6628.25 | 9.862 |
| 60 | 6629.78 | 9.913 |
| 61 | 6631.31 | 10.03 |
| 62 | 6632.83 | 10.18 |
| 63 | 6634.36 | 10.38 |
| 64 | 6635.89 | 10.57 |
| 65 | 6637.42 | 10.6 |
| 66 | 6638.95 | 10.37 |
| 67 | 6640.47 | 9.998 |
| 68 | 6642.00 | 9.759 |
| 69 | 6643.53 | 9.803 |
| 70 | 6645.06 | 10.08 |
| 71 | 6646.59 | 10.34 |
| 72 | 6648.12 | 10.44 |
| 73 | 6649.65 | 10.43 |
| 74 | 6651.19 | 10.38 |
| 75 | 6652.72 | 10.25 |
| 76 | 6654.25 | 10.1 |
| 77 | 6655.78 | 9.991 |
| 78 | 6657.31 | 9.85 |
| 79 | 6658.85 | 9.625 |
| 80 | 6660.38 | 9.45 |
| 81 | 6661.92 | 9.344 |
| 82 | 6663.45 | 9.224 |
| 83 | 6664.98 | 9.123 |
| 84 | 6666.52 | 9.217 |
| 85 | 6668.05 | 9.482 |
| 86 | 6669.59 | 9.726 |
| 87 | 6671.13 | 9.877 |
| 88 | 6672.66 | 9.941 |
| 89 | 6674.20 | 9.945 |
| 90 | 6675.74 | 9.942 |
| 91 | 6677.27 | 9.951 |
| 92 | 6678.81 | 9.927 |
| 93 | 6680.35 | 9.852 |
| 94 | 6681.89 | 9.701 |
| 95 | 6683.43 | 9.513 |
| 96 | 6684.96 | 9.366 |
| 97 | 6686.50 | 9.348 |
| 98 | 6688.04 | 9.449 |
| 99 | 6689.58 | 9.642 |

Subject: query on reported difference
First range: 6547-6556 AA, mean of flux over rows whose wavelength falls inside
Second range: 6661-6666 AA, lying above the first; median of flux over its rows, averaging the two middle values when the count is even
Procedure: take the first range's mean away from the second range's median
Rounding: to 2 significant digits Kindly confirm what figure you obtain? -1.9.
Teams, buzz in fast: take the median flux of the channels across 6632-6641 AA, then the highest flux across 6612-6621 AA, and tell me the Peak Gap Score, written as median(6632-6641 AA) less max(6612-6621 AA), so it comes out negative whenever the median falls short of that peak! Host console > 0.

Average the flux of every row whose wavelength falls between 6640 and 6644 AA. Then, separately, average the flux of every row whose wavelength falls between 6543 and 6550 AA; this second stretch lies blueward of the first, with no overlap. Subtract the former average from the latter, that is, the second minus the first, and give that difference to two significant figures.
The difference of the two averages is 1.8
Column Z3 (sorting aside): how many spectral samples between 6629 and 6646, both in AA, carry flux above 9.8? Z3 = 10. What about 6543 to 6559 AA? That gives 11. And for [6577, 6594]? 10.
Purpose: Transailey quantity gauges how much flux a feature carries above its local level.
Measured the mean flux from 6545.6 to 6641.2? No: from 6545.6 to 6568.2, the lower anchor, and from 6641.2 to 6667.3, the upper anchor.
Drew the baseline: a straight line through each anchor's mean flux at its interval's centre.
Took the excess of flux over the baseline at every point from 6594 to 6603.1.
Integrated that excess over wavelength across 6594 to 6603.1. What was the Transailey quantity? -56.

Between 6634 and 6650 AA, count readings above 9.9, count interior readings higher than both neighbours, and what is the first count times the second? 18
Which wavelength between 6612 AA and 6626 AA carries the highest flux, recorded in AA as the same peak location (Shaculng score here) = 6623.68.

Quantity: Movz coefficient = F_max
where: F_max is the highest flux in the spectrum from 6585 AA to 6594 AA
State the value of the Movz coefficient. 18.72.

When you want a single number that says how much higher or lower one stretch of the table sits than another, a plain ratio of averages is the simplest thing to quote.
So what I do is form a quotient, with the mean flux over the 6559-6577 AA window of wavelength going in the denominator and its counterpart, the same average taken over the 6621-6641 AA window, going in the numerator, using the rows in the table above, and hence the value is 0.46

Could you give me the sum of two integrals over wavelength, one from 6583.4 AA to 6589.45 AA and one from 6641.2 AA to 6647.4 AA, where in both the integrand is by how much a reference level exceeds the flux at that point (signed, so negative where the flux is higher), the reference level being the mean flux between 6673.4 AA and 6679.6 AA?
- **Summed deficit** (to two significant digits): -44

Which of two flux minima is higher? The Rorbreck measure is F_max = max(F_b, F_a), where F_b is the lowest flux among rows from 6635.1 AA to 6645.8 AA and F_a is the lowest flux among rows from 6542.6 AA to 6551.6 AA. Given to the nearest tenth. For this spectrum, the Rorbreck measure 10.8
